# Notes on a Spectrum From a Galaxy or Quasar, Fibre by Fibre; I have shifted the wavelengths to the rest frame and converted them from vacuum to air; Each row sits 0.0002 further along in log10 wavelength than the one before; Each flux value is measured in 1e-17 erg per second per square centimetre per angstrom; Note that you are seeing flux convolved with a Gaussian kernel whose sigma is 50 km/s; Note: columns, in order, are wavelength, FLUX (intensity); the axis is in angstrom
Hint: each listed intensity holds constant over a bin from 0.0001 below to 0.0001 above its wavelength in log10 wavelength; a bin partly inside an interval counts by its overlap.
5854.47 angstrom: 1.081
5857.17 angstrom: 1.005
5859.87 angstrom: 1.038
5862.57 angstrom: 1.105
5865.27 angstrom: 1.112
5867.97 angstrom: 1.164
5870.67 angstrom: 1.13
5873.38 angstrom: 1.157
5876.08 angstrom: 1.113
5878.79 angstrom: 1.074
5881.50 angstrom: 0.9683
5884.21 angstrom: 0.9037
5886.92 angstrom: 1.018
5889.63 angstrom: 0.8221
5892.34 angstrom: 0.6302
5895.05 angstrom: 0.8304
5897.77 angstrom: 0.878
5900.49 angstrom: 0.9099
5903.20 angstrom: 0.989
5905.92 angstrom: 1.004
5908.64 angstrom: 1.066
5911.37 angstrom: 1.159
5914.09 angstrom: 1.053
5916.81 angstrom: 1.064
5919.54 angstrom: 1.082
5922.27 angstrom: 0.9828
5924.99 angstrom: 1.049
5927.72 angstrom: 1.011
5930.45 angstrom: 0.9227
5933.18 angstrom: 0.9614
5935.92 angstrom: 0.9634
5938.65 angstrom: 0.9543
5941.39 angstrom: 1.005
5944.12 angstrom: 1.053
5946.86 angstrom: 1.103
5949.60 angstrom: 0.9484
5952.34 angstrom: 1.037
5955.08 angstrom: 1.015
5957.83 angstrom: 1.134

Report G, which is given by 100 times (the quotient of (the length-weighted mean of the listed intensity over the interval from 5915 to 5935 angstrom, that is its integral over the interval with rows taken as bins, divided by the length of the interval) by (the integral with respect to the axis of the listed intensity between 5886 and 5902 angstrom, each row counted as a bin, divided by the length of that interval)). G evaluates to 120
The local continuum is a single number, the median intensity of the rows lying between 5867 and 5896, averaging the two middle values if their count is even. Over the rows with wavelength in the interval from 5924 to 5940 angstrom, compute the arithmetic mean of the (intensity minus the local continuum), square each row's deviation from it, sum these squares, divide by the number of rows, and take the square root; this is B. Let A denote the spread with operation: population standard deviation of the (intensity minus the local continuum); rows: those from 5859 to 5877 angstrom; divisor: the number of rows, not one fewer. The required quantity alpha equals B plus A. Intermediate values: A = 0.039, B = 0.041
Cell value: 0.08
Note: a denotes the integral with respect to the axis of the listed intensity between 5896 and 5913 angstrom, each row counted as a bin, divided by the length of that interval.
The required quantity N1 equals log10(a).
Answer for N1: -0.001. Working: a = 1.00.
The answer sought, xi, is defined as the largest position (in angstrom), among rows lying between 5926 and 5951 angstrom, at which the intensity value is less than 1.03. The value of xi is 5949.60 angstrom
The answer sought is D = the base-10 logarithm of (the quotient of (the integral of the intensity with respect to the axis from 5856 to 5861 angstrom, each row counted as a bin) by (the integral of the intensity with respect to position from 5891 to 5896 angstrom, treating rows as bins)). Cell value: 0.15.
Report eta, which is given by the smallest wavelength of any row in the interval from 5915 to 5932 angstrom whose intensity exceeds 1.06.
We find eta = 5916.81 angstrom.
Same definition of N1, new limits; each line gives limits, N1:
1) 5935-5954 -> 0.005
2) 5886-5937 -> -0.014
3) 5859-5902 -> -0.004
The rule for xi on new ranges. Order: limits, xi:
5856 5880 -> 5857.17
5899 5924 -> 5922.27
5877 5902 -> 5900.49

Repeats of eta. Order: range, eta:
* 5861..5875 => 5862.57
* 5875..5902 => 5876.08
